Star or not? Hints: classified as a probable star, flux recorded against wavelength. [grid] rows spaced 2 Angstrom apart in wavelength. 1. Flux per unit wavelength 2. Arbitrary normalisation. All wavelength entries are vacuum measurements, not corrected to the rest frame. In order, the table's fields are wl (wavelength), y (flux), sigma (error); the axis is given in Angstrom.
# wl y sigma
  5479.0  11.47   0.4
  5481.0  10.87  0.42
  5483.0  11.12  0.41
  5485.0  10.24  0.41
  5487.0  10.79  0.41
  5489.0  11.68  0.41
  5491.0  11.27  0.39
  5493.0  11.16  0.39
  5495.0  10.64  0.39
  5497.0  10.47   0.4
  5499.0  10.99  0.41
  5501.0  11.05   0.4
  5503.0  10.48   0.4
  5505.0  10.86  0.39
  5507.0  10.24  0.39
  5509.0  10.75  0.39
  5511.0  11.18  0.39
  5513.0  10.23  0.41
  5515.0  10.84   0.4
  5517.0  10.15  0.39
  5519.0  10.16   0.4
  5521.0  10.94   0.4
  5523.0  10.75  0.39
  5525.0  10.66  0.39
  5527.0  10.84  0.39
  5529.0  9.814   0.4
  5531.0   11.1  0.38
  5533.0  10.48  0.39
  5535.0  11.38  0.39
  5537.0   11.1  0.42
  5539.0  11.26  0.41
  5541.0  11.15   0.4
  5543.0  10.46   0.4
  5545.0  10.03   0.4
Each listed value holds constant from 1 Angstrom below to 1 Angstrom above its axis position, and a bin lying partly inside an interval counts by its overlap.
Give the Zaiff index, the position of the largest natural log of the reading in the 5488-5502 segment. 5489.0 Angstrom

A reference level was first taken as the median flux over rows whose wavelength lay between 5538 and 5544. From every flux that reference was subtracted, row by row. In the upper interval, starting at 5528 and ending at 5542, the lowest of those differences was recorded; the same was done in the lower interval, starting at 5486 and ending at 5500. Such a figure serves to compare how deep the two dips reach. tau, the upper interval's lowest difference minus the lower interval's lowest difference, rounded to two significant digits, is -0.66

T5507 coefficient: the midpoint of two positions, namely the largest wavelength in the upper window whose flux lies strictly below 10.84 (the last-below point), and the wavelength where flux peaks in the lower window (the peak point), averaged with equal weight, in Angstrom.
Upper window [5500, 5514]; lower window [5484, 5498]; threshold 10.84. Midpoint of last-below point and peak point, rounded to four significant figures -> 5501 Angstrom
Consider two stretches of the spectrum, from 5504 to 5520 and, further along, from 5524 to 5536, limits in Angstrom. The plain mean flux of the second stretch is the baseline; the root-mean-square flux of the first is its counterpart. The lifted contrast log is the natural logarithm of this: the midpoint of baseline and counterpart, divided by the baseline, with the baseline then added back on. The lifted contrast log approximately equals 2.46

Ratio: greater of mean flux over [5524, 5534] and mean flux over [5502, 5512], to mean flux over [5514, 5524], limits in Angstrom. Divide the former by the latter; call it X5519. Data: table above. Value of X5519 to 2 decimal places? 1.01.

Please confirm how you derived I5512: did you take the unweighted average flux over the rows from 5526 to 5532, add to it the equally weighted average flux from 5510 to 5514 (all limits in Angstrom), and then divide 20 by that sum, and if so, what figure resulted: 0.939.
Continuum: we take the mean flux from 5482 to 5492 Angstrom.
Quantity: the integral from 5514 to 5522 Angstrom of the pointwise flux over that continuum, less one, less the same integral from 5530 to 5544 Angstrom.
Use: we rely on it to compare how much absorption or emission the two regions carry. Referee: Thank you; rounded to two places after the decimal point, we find -0.32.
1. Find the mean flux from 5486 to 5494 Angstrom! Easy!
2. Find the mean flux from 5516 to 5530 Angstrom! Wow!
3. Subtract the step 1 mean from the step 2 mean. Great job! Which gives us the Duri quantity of -0.75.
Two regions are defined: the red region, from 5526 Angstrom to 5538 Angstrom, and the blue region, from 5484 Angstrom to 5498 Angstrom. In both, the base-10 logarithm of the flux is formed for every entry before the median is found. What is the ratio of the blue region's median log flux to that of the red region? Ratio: 0.99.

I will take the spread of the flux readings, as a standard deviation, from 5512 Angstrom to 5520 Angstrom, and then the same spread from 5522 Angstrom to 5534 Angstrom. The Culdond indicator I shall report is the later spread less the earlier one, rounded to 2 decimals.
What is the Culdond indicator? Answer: 0.11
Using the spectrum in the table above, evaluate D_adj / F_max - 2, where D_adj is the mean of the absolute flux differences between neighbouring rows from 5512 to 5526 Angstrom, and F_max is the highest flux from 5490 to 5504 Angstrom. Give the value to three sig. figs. -1.96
